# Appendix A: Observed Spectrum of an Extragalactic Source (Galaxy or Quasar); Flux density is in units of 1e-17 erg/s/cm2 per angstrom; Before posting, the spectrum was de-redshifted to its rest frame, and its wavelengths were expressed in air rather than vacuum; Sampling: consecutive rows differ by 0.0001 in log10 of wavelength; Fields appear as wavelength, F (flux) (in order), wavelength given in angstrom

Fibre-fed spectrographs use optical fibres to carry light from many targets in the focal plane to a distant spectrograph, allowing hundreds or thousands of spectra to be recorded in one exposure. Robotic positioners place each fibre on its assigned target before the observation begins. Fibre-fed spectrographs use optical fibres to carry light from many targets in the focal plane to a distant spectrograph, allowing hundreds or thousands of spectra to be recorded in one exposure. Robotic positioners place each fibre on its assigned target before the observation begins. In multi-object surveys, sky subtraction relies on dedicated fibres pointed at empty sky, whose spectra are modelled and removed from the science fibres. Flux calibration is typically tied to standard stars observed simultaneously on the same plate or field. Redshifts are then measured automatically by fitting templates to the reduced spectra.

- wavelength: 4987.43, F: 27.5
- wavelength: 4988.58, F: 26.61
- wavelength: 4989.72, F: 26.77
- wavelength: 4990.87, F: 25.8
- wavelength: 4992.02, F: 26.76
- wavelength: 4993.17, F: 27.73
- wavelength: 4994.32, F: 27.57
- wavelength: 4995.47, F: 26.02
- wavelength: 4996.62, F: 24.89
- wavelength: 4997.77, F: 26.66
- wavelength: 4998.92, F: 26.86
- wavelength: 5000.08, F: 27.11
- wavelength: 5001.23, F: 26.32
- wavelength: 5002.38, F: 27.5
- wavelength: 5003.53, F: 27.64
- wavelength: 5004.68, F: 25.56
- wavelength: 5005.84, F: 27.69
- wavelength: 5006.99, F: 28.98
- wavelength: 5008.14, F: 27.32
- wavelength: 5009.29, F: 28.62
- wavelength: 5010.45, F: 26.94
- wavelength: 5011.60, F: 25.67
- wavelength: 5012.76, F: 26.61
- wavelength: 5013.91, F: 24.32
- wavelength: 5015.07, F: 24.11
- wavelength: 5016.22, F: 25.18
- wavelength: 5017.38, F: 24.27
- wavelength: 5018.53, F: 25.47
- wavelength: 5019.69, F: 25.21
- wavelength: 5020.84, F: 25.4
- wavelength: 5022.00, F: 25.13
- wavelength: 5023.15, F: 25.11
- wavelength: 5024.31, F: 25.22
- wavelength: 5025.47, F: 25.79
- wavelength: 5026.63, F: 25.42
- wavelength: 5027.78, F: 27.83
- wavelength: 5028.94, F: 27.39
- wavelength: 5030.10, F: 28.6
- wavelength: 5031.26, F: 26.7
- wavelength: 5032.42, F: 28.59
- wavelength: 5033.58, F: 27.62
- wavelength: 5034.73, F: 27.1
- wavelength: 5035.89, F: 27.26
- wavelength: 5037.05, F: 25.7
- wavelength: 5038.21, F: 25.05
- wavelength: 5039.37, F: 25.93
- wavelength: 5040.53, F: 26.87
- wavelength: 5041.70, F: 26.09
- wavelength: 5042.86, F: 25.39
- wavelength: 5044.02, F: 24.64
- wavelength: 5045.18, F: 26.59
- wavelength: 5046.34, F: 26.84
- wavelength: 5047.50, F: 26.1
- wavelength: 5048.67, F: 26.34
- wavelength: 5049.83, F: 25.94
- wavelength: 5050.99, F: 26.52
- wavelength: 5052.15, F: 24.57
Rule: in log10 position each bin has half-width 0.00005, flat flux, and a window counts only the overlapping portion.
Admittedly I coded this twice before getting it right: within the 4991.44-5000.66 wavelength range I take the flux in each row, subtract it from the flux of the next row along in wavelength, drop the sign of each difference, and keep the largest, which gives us 1.8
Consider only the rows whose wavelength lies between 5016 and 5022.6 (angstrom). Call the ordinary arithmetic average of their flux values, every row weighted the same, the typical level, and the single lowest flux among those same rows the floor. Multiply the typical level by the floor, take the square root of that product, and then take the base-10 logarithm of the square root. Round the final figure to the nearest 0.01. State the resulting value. 1.39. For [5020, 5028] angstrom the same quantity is 1.40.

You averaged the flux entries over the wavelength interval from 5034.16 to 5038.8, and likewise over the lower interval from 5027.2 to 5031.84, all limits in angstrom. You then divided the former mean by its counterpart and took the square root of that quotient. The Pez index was 0.975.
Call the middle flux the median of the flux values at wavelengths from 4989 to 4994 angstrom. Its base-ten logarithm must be 1.43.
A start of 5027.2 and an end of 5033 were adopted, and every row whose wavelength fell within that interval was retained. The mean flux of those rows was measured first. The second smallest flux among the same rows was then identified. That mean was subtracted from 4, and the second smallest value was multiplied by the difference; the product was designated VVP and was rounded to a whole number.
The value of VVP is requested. -652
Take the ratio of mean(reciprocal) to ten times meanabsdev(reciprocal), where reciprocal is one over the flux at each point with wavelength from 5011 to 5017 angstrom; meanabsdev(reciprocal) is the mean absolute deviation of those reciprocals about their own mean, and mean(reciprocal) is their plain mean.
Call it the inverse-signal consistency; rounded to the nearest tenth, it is 3.3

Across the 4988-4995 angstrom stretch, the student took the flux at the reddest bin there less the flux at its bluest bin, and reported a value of 1.0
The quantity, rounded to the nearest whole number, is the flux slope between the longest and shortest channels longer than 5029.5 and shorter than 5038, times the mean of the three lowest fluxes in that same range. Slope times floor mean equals -11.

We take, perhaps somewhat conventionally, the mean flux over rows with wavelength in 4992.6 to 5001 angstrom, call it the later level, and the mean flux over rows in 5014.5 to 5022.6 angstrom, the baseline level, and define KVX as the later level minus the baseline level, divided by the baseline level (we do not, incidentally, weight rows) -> 0.07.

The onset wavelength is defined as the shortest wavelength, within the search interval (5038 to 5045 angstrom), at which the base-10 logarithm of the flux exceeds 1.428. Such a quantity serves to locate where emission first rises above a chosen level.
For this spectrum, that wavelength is 5040.53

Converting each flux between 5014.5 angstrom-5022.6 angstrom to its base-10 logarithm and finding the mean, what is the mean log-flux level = 1.40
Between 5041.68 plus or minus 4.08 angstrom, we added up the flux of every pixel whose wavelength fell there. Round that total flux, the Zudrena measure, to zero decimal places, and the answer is 181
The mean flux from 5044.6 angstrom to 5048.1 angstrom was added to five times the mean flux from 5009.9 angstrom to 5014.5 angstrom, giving 156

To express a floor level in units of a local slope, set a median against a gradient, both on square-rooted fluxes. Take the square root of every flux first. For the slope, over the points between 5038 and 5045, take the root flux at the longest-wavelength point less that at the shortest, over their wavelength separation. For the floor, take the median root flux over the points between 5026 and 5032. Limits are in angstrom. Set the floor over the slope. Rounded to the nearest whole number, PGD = -739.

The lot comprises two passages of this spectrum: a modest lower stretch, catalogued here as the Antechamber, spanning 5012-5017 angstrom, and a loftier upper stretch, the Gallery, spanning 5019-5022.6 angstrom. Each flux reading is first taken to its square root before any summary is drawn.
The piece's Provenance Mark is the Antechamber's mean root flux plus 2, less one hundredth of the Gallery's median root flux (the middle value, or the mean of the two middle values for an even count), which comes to 6.95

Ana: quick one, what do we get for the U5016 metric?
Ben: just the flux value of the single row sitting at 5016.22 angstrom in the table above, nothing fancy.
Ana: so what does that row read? 25.18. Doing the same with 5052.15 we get 24.57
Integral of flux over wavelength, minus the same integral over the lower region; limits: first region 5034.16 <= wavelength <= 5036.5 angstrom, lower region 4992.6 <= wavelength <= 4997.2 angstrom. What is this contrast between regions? -59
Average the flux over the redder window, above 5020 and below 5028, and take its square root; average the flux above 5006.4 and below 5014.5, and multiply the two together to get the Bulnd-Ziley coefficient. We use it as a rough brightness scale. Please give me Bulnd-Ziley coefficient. 136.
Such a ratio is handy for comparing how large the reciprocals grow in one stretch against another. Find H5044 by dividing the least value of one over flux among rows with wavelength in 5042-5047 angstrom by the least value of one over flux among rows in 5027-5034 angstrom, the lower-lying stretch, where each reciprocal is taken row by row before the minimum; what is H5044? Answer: 1.07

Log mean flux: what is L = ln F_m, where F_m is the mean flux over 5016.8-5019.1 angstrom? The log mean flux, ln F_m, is 3.21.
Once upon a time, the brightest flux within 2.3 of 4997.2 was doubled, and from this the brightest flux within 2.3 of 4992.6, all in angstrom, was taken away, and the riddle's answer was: 26.0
